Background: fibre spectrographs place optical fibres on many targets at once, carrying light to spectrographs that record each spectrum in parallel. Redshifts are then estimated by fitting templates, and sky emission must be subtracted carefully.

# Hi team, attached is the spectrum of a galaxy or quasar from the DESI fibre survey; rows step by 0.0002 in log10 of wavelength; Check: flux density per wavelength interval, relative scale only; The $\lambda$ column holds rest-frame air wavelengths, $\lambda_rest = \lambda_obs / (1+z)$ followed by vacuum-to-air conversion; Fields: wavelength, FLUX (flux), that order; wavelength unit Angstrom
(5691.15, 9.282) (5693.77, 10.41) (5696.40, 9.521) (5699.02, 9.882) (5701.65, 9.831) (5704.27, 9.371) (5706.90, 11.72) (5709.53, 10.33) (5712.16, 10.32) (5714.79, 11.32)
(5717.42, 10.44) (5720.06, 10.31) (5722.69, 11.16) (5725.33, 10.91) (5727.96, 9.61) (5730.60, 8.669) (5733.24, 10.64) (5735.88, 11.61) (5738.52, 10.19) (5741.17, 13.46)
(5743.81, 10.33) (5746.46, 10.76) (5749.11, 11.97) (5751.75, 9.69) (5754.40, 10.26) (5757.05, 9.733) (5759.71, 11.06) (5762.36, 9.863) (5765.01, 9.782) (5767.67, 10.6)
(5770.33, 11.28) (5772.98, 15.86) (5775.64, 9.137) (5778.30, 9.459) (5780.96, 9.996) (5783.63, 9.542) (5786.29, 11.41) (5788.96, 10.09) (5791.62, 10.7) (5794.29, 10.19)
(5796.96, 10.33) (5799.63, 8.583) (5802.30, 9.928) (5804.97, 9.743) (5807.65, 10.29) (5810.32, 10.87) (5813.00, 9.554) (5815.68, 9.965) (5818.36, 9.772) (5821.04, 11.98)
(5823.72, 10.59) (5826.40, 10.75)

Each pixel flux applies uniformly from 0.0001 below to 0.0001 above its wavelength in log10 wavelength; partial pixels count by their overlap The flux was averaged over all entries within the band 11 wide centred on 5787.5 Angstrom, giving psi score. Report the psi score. 10.4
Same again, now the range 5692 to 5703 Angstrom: 9.9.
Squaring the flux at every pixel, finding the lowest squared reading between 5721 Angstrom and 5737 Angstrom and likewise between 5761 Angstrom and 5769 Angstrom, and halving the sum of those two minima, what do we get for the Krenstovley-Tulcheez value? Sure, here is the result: 85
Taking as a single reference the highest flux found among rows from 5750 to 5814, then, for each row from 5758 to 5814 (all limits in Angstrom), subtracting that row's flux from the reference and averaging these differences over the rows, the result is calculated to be 5.47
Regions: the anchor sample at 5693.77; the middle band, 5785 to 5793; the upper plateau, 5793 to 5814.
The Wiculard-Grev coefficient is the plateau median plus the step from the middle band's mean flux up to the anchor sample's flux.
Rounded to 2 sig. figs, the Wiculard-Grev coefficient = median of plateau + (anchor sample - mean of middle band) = 9.7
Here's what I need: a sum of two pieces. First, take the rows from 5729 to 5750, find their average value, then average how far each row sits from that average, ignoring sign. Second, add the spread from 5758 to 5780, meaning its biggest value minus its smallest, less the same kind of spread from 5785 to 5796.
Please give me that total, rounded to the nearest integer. 6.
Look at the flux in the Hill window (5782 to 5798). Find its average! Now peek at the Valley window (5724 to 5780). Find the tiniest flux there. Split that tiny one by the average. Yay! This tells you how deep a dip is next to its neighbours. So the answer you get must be 0.84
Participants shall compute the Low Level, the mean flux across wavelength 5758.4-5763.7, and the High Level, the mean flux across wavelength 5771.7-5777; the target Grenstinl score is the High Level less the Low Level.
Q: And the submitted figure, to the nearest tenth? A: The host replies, 2.0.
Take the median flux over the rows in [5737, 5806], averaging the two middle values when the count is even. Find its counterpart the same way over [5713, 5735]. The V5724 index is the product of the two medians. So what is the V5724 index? 107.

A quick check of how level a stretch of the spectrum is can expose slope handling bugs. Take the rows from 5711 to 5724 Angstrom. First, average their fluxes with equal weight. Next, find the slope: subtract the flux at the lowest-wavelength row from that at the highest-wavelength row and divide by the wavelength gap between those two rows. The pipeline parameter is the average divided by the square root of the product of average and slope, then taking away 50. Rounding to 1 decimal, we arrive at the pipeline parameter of -38.4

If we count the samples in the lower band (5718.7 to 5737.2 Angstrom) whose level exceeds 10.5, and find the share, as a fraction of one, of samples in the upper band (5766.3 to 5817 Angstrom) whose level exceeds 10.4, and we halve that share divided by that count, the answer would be 0.04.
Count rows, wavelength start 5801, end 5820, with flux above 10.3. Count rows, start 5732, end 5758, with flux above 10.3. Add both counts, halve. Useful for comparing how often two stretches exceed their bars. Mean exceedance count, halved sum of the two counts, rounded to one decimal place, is 3.5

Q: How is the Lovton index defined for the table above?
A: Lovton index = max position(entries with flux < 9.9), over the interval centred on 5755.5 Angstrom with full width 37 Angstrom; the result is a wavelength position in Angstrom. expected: 5765.01 Angstrom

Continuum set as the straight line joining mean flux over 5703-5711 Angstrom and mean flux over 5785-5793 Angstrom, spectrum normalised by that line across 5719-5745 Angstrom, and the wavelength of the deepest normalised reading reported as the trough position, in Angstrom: 5730.60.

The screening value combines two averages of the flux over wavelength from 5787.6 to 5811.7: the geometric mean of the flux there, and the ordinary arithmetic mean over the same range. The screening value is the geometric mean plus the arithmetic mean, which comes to 20.1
